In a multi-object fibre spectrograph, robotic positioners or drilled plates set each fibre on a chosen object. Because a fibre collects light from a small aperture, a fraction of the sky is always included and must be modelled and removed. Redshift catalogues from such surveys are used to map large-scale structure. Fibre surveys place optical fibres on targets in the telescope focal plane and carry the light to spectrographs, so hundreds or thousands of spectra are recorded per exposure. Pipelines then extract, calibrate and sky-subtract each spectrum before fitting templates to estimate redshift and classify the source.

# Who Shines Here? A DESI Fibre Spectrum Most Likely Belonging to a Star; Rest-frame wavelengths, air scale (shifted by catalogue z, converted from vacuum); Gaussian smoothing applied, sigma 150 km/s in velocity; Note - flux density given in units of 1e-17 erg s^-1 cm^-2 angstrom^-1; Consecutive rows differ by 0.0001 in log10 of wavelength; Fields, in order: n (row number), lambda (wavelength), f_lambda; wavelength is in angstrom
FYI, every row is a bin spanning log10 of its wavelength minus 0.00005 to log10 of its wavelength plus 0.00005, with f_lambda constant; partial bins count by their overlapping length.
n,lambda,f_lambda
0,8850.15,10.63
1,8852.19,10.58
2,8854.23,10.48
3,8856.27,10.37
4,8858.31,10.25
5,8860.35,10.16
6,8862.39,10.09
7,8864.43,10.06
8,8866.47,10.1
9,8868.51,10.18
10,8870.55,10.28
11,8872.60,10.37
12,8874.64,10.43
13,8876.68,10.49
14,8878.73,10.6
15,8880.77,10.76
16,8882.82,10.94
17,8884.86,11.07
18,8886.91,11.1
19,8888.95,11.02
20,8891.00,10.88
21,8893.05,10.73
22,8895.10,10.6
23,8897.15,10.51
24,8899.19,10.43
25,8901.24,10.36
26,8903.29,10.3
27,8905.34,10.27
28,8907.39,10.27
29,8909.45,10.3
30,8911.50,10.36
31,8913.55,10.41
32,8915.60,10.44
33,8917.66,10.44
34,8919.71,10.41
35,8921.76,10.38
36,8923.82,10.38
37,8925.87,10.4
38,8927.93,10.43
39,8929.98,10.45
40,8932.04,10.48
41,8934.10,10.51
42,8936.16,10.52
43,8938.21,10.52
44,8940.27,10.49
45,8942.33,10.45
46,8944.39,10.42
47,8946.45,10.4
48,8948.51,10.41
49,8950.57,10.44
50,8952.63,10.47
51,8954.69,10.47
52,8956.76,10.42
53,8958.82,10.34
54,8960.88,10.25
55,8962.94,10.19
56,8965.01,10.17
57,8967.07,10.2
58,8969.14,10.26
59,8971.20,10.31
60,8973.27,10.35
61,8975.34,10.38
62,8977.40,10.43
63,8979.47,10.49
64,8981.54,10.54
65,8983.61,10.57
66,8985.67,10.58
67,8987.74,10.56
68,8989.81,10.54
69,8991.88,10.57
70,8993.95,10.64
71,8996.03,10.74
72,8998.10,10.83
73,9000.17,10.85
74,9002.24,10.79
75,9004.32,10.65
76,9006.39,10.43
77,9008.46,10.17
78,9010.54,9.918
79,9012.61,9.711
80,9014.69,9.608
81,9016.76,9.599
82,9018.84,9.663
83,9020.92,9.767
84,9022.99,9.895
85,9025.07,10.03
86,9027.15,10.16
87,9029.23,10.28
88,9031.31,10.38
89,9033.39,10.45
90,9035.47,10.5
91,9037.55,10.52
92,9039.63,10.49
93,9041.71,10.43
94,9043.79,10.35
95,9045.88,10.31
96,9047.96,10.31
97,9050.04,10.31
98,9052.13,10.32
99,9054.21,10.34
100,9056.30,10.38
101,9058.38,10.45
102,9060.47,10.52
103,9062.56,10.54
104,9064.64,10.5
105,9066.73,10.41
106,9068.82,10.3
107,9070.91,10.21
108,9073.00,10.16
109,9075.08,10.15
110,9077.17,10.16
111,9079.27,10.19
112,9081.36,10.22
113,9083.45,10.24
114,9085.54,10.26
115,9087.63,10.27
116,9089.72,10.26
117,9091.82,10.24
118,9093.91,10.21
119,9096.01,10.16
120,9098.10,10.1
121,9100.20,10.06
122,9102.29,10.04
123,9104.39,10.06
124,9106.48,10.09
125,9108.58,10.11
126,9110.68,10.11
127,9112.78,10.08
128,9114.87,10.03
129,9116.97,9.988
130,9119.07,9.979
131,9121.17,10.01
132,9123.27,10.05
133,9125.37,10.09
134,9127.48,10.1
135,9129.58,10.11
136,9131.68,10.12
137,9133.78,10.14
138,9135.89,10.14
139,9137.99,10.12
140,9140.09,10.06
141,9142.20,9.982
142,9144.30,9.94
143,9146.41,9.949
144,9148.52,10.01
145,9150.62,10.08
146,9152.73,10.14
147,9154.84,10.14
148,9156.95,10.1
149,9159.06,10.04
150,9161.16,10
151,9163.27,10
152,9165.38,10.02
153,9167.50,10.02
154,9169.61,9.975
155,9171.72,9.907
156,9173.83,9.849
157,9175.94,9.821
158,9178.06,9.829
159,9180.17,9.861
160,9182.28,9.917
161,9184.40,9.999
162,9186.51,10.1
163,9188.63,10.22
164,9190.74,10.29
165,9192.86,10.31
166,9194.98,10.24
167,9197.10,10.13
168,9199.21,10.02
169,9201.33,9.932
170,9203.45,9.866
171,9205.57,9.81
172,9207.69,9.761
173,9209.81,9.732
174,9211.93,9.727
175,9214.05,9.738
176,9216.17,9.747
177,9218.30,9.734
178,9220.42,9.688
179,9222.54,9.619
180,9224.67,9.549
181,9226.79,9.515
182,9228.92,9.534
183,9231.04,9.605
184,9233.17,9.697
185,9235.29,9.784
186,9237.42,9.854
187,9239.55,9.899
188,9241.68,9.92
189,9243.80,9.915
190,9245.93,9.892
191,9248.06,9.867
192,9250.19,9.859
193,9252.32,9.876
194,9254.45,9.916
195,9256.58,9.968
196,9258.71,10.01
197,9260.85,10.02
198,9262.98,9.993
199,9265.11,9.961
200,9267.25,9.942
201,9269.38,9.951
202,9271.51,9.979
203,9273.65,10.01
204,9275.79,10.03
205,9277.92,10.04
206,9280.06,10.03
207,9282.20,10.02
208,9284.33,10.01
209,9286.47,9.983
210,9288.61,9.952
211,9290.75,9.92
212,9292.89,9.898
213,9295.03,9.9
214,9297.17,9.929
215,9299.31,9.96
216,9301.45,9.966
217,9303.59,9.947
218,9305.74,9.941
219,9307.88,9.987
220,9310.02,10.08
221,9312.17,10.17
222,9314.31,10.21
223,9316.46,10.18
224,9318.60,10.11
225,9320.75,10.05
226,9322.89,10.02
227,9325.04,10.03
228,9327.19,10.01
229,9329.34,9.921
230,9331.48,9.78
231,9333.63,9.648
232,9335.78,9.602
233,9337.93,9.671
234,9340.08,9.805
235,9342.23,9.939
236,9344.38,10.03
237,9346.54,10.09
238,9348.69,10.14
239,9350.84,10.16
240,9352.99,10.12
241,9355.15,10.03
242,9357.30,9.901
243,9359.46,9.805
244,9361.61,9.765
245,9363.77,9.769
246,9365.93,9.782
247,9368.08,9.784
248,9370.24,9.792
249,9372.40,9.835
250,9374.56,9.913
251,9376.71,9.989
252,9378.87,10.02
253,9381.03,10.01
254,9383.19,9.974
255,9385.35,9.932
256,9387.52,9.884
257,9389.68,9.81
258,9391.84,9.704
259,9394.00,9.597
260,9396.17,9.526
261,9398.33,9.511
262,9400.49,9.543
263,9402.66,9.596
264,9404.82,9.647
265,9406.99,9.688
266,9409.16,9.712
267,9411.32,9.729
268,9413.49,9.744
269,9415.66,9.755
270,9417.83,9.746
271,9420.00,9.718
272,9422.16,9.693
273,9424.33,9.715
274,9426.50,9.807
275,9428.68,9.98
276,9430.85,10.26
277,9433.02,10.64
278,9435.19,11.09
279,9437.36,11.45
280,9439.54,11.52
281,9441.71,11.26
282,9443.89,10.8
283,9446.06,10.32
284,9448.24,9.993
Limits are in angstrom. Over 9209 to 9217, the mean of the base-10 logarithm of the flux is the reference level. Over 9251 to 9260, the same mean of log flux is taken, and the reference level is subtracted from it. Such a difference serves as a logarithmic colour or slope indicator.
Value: 0.01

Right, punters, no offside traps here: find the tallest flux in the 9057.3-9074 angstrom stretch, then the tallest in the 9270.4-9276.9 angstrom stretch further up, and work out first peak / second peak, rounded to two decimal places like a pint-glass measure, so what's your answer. 1.05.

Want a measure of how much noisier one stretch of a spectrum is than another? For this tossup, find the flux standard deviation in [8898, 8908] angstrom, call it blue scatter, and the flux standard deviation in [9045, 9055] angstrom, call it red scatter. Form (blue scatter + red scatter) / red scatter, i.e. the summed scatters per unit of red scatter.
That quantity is 6.3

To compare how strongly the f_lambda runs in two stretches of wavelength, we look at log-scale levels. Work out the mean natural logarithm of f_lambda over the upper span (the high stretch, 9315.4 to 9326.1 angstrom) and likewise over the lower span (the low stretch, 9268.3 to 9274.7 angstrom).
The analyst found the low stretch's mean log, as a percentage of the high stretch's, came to 100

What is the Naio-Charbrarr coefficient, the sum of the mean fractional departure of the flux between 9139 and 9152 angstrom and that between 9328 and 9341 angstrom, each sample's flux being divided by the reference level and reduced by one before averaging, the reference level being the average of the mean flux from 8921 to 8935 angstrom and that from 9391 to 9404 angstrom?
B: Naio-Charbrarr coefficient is -0.03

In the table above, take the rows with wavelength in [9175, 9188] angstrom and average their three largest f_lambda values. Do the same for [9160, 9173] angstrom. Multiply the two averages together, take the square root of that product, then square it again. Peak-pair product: 100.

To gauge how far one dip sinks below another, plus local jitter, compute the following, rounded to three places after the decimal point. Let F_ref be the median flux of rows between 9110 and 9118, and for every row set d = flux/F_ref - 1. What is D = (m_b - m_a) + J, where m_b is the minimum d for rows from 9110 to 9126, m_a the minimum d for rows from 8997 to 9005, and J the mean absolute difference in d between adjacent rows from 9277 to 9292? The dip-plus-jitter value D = -0.065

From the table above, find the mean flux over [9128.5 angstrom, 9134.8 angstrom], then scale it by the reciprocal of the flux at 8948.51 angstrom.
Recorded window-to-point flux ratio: 0.97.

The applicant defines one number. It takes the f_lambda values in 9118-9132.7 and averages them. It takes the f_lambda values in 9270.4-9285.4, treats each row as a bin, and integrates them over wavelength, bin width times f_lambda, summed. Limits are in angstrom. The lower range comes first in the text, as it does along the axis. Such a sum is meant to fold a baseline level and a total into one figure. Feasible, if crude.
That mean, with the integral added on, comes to 160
